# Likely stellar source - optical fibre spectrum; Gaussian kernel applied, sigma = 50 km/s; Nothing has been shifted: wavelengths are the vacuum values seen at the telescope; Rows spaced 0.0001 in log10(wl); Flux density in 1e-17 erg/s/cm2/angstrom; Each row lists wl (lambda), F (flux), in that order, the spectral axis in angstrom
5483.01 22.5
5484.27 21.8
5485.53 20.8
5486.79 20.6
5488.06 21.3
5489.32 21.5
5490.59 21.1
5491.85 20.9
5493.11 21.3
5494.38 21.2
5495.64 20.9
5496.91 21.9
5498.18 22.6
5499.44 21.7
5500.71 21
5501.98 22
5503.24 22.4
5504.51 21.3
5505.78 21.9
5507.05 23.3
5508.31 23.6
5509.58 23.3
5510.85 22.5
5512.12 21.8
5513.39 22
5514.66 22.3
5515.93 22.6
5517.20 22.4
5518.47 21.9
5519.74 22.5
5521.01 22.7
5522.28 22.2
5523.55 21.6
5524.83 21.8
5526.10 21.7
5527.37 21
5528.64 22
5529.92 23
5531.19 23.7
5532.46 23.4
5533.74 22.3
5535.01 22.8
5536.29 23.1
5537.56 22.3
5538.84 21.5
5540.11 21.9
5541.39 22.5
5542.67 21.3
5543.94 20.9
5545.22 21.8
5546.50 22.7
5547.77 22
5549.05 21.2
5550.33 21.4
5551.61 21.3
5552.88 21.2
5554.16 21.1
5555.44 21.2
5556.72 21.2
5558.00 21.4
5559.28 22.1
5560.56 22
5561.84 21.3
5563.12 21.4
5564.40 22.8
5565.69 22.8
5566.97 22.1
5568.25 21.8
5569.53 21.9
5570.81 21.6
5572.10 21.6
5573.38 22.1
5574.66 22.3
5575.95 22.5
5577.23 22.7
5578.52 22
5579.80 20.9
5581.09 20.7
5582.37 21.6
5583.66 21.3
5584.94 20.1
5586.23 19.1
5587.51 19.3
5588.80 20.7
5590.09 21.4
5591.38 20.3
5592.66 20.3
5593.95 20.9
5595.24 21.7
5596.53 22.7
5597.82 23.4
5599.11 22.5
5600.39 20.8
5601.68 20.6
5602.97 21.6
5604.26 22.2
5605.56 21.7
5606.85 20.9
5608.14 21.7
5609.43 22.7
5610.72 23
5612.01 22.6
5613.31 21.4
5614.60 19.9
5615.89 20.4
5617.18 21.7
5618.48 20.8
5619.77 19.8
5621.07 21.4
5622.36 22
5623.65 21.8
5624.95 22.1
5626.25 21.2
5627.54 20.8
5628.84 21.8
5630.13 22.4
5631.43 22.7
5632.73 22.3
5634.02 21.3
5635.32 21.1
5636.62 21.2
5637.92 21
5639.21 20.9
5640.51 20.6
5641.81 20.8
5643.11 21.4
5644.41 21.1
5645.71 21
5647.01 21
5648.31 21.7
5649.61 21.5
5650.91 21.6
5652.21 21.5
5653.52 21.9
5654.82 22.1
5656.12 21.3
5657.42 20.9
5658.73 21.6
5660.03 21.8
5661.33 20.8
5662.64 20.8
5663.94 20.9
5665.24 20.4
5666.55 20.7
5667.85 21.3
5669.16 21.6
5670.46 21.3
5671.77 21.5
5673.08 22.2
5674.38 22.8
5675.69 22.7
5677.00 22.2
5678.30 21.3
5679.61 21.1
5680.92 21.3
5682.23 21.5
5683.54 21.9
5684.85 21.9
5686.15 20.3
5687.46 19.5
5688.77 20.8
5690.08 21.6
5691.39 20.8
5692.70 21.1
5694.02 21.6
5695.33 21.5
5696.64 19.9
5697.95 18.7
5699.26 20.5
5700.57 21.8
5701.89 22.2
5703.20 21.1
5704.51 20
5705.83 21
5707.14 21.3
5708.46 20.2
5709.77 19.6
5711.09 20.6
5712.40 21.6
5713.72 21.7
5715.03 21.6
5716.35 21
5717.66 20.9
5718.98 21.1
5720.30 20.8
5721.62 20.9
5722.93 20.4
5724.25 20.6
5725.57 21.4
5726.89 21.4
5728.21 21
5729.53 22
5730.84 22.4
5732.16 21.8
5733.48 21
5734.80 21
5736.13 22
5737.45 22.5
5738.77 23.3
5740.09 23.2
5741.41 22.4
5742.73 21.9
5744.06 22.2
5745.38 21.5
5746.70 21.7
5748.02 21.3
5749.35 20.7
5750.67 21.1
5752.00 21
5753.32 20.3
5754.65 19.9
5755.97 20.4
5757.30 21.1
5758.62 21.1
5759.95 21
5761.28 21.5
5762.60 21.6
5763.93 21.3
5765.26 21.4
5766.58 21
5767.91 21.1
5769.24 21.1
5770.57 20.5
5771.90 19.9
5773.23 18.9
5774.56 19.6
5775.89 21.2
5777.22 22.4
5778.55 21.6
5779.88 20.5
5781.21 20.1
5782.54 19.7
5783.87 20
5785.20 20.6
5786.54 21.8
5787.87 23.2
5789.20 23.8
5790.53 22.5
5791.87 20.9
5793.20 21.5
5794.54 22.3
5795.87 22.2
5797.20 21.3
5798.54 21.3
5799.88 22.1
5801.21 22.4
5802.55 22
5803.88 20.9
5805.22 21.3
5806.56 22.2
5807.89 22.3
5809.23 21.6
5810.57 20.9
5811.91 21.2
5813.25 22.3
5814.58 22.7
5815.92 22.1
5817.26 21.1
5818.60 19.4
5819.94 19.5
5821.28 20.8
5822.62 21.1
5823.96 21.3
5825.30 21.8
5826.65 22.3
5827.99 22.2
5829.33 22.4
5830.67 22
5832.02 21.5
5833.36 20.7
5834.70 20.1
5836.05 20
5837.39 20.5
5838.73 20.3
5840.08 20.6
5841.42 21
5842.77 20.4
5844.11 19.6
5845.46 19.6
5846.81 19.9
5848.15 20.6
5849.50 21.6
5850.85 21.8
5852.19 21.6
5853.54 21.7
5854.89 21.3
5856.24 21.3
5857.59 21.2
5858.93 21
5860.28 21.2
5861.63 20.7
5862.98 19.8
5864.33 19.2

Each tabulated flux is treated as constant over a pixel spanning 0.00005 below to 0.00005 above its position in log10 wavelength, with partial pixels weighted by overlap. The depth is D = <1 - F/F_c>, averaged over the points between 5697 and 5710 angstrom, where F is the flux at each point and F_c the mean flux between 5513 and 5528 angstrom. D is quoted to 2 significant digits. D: 0.064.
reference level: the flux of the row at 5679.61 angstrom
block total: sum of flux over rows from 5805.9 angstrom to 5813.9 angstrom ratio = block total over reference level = 6.2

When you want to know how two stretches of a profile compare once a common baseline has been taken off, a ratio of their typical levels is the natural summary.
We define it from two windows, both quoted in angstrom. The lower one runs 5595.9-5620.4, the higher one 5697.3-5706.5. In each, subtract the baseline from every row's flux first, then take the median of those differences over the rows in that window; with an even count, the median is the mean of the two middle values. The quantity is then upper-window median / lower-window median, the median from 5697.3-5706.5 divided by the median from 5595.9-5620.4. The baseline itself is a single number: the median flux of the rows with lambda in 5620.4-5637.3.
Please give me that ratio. 8.0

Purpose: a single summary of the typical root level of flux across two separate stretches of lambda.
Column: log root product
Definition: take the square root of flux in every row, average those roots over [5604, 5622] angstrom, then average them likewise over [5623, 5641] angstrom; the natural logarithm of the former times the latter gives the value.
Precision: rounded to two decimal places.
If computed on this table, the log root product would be 3.07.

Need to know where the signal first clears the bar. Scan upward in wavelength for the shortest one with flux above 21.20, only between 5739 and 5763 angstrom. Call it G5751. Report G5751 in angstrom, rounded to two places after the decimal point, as 5740.09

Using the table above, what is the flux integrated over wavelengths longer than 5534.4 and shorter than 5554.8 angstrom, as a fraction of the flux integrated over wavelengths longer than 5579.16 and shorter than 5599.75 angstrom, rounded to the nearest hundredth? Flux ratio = 1.03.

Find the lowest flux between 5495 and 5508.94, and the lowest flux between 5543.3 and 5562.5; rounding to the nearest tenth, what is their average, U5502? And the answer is 20.9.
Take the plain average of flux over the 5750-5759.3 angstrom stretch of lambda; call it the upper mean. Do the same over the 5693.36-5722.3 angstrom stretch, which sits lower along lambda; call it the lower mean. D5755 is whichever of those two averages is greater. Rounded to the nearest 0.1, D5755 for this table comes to 20.9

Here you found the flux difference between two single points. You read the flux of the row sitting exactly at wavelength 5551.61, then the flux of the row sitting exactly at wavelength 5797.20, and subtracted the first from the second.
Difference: 0.0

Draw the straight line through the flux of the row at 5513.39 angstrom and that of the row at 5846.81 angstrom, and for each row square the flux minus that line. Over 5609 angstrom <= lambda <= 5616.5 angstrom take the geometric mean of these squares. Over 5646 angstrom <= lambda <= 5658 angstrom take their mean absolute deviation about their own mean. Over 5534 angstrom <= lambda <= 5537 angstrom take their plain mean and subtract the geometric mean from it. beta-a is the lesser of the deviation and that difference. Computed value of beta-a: 0.24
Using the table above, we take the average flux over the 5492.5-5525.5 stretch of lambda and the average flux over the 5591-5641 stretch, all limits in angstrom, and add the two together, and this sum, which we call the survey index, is 43.6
